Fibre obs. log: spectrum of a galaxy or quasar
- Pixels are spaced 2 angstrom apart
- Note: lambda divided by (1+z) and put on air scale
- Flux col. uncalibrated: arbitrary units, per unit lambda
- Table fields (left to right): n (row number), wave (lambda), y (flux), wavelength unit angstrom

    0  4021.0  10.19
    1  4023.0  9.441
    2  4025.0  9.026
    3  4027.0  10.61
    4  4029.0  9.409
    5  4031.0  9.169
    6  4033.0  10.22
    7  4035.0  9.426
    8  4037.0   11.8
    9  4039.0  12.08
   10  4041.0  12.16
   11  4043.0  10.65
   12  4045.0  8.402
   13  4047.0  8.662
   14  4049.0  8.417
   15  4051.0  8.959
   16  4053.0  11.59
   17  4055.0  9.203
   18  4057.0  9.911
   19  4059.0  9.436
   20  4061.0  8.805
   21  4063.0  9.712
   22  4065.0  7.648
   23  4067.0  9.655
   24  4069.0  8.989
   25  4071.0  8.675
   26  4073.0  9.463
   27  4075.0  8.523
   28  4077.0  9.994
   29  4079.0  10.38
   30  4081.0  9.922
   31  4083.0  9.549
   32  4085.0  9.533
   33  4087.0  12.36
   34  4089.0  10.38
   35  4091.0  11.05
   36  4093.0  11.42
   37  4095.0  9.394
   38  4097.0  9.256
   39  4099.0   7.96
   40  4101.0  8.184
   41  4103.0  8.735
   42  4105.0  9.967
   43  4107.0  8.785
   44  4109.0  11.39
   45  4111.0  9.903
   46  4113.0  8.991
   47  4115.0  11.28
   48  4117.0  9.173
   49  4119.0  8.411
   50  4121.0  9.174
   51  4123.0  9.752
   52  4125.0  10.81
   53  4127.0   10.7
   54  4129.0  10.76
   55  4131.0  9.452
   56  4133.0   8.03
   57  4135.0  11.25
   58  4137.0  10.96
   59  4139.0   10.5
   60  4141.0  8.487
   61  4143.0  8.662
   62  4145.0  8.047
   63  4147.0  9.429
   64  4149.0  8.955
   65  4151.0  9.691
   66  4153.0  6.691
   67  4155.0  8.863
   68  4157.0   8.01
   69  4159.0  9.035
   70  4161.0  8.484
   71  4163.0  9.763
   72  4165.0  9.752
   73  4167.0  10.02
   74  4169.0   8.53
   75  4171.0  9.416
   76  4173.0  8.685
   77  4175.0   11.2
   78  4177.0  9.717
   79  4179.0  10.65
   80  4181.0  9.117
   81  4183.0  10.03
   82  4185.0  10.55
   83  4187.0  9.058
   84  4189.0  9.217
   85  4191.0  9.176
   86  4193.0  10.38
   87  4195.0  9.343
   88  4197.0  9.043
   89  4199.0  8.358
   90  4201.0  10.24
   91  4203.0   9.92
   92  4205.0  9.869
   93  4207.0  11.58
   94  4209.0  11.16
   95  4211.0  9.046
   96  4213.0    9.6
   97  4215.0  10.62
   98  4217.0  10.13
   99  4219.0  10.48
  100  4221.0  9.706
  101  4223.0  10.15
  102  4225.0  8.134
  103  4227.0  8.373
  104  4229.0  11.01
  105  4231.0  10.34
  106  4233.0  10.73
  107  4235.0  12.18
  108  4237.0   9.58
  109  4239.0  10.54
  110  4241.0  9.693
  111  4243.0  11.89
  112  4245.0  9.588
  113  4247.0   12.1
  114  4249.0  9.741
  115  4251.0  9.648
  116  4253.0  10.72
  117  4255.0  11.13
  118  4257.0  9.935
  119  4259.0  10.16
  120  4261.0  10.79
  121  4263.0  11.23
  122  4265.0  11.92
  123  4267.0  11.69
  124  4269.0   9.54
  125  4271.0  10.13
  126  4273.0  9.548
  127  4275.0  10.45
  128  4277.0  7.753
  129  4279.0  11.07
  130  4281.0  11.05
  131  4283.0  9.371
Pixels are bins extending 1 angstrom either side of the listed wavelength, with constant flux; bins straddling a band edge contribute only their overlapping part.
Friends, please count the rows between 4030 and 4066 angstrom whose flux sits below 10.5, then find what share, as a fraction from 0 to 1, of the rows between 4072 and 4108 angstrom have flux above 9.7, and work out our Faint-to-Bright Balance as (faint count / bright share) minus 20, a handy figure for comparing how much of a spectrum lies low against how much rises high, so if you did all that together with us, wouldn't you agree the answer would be 9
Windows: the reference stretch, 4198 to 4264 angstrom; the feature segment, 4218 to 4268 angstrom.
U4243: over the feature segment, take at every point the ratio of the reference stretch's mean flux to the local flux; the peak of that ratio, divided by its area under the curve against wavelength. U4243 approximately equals 0.0255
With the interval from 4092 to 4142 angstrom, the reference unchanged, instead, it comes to 0.0241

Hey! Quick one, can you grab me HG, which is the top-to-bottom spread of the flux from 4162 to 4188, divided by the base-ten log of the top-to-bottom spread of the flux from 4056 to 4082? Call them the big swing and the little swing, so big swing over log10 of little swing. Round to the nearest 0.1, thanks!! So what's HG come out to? 6.1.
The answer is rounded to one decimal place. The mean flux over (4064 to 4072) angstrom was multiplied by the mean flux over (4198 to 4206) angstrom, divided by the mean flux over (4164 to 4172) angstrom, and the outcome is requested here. 8.9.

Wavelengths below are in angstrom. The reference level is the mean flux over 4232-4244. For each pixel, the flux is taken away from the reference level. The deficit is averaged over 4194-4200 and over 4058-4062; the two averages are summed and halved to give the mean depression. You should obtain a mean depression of 1.8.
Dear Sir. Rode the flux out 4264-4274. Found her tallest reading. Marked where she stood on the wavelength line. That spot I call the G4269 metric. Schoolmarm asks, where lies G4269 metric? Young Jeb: 4265.0 angstrom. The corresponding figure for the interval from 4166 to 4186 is 4175.0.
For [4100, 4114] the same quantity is 4109.0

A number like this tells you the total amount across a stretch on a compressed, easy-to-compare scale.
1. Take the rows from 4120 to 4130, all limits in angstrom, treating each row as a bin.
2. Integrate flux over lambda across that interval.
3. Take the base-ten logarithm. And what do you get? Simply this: 2.01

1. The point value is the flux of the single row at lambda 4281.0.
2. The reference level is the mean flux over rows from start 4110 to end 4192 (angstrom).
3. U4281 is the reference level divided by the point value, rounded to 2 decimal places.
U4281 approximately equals 0.86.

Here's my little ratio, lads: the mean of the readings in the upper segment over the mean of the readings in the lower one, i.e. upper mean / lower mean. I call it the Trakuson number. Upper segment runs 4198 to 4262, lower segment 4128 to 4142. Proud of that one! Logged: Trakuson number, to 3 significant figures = 1.03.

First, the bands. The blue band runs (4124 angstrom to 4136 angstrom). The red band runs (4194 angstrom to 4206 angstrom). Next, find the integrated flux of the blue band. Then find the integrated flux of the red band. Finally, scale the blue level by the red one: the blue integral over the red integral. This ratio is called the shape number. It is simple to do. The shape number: 1.07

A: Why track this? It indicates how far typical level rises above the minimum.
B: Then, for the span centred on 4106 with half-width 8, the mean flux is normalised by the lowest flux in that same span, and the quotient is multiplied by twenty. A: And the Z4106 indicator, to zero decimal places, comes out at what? 23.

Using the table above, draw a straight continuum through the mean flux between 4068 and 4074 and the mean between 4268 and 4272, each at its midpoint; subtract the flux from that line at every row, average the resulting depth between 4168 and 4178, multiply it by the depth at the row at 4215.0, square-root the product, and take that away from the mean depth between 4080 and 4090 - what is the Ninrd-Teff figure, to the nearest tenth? -1.5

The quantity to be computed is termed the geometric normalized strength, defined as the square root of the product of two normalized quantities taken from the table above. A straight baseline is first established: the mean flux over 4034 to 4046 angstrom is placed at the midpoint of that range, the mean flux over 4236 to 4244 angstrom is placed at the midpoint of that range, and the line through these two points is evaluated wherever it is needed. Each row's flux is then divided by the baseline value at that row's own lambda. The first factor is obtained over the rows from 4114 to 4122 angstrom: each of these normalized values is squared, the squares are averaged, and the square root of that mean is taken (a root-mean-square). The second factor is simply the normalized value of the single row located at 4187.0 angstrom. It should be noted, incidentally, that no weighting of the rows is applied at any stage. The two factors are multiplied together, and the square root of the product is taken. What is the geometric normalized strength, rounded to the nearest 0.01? 0.88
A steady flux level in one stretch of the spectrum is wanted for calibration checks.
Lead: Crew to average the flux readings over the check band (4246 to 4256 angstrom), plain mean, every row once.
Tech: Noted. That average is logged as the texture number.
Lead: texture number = 10.7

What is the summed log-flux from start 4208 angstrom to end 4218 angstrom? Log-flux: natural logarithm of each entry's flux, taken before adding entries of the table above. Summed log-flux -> 12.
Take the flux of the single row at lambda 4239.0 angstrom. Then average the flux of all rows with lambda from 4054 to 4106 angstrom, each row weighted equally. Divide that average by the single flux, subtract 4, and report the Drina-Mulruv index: -3.09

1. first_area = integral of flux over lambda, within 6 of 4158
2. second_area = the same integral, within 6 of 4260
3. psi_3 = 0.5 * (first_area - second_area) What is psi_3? -14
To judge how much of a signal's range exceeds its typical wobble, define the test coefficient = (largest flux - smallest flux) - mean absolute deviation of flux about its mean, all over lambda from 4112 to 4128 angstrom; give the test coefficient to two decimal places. 2.01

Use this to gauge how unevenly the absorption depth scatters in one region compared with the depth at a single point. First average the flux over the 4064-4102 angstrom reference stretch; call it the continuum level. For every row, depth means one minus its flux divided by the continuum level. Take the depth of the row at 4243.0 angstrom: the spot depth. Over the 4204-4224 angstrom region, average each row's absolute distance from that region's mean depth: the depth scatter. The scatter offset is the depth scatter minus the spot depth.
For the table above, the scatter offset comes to 0.30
